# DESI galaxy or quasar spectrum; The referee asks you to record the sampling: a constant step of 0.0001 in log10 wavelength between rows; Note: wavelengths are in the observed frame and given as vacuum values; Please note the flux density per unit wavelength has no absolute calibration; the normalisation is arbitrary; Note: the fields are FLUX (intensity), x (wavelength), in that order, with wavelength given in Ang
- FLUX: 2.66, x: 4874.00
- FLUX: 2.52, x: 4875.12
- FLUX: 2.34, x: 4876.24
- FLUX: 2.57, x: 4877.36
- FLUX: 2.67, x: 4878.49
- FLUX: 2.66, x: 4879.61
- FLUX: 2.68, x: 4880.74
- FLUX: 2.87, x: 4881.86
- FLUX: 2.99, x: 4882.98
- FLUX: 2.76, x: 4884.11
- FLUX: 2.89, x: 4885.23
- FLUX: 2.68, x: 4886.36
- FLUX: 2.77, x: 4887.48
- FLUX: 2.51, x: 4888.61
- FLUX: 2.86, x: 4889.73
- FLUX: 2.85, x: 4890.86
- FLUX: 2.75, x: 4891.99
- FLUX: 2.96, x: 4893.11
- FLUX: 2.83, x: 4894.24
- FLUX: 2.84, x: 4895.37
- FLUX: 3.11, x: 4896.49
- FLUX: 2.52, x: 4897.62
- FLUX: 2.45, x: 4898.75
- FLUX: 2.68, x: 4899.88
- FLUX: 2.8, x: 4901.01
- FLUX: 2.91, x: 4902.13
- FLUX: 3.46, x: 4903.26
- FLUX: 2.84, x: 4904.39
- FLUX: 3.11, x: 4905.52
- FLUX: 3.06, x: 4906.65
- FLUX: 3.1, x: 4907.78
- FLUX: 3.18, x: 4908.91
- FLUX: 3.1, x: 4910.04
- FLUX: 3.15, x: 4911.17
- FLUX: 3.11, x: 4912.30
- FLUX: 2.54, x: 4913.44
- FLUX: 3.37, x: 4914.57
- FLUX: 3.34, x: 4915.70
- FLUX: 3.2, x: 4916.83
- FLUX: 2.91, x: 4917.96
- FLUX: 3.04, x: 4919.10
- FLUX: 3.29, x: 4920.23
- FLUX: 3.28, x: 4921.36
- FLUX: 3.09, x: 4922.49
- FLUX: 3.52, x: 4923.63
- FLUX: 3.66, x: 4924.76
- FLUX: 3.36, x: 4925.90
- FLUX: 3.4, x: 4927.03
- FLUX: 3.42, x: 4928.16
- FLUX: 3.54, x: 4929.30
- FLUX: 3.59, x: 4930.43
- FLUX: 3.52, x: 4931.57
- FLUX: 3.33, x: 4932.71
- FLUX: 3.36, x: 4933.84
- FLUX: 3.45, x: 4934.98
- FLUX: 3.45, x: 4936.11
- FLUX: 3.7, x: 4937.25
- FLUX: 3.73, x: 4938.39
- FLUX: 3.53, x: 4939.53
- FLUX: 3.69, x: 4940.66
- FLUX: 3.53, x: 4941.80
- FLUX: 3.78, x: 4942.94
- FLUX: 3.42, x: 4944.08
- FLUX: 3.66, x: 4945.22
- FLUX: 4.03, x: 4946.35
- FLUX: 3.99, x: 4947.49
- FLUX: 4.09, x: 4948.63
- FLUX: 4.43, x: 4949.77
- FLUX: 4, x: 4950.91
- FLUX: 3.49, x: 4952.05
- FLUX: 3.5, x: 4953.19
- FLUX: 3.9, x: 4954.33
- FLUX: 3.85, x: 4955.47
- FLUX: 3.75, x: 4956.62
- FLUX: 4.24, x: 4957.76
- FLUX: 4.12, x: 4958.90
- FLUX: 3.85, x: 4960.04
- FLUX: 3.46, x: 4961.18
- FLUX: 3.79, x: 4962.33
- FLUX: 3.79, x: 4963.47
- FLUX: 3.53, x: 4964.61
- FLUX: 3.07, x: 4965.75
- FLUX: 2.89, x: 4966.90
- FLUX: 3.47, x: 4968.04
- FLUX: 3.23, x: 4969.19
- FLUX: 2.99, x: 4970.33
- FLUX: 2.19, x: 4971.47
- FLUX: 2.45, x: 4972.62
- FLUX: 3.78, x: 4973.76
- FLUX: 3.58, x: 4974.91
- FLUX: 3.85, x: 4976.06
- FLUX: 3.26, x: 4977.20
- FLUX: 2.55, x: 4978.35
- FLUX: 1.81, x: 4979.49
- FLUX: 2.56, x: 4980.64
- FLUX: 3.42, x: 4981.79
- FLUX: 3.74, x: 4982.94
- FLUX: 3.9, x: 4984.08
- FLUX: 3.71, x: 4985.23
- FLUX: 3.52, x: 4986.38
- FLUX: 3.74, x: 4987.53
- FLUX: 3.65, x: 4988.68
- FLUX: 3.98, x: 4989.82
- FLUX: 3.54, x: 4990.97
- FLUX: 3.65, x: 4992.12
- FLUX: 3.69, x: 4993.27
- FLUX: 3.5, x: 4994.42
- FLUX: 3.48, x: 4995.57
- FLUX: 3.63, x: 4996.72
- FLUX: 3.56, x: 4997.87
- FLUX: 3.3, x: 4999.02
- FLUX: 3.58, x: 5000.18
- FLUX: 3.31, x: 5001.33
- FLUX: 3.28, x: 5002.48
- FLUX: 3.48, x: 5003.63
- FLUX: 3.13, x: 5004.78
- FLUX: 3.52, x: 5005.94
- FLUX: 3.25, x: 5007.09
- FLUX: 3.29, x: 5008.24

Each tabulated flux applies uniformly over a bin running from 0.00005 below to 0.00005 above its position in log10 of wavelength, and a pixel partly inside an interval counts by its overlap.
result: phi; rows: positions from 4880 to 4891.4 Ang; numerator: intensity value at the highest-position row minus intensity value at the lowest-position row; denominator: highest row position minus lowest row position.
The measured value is 0.02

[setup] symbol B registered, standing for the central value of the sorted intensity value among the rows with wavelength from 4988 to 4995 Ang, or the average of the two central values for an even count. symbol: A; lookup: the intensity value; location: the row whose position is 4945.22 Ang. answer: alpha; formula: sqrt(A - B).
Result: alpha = 0.1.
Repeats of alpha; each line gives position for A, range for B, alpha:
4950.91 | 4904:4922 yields 0.9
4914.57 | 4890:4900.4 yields 0.7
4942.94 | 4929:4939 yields 0.5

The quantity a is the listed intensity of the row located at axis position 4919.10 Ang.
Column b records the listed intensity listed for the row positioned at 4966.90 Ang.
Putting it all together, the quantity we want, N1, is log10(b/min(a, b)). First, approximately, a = 3.04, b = 2.89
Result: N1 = 0.00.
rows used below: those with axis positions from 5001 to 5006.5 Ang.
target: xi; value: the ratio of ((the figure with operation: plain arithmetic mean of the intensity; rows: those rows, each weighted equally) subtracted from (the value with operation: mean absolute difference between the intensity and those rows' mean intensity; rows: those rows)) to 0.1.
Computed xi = -32.2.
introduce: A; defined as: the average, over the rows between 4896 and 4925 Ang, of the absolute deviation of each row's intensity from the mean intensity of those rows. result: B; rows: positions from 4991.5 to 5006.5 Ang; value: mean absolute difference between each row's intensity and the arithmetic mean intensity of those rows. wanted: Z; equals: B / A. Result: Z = 0.58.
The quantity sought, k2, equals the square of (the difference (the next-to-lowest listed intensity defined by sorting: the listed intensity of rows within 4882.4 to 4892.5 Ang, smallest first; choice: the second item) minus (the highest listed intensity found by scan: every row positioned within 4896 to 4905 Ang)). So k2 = 0.6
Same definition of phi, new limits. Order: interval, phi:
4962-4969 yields -0.06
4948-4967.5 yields -0.07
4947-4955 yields -0.01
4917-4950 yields 0.05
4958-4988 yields -0.01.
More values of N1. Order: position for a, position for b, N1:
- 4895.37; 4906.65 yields 0.03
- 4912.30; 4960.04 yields 0.09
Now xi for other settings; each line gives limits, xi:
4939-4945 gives -34.7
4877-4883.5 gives -26.1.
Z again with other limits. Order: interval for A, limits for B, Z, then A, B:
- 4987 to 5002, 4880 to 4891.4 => 0.83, 0.13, 0.106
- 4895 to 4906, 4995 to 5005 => 0.65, 0.22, 0.144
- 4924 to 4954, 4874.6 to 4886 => 0.70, 0.21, 0.146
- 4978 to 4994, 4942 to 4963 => 0.47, 0.46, 0.220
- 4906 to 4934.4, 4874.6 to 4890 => 0.72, 0.19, 0.136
